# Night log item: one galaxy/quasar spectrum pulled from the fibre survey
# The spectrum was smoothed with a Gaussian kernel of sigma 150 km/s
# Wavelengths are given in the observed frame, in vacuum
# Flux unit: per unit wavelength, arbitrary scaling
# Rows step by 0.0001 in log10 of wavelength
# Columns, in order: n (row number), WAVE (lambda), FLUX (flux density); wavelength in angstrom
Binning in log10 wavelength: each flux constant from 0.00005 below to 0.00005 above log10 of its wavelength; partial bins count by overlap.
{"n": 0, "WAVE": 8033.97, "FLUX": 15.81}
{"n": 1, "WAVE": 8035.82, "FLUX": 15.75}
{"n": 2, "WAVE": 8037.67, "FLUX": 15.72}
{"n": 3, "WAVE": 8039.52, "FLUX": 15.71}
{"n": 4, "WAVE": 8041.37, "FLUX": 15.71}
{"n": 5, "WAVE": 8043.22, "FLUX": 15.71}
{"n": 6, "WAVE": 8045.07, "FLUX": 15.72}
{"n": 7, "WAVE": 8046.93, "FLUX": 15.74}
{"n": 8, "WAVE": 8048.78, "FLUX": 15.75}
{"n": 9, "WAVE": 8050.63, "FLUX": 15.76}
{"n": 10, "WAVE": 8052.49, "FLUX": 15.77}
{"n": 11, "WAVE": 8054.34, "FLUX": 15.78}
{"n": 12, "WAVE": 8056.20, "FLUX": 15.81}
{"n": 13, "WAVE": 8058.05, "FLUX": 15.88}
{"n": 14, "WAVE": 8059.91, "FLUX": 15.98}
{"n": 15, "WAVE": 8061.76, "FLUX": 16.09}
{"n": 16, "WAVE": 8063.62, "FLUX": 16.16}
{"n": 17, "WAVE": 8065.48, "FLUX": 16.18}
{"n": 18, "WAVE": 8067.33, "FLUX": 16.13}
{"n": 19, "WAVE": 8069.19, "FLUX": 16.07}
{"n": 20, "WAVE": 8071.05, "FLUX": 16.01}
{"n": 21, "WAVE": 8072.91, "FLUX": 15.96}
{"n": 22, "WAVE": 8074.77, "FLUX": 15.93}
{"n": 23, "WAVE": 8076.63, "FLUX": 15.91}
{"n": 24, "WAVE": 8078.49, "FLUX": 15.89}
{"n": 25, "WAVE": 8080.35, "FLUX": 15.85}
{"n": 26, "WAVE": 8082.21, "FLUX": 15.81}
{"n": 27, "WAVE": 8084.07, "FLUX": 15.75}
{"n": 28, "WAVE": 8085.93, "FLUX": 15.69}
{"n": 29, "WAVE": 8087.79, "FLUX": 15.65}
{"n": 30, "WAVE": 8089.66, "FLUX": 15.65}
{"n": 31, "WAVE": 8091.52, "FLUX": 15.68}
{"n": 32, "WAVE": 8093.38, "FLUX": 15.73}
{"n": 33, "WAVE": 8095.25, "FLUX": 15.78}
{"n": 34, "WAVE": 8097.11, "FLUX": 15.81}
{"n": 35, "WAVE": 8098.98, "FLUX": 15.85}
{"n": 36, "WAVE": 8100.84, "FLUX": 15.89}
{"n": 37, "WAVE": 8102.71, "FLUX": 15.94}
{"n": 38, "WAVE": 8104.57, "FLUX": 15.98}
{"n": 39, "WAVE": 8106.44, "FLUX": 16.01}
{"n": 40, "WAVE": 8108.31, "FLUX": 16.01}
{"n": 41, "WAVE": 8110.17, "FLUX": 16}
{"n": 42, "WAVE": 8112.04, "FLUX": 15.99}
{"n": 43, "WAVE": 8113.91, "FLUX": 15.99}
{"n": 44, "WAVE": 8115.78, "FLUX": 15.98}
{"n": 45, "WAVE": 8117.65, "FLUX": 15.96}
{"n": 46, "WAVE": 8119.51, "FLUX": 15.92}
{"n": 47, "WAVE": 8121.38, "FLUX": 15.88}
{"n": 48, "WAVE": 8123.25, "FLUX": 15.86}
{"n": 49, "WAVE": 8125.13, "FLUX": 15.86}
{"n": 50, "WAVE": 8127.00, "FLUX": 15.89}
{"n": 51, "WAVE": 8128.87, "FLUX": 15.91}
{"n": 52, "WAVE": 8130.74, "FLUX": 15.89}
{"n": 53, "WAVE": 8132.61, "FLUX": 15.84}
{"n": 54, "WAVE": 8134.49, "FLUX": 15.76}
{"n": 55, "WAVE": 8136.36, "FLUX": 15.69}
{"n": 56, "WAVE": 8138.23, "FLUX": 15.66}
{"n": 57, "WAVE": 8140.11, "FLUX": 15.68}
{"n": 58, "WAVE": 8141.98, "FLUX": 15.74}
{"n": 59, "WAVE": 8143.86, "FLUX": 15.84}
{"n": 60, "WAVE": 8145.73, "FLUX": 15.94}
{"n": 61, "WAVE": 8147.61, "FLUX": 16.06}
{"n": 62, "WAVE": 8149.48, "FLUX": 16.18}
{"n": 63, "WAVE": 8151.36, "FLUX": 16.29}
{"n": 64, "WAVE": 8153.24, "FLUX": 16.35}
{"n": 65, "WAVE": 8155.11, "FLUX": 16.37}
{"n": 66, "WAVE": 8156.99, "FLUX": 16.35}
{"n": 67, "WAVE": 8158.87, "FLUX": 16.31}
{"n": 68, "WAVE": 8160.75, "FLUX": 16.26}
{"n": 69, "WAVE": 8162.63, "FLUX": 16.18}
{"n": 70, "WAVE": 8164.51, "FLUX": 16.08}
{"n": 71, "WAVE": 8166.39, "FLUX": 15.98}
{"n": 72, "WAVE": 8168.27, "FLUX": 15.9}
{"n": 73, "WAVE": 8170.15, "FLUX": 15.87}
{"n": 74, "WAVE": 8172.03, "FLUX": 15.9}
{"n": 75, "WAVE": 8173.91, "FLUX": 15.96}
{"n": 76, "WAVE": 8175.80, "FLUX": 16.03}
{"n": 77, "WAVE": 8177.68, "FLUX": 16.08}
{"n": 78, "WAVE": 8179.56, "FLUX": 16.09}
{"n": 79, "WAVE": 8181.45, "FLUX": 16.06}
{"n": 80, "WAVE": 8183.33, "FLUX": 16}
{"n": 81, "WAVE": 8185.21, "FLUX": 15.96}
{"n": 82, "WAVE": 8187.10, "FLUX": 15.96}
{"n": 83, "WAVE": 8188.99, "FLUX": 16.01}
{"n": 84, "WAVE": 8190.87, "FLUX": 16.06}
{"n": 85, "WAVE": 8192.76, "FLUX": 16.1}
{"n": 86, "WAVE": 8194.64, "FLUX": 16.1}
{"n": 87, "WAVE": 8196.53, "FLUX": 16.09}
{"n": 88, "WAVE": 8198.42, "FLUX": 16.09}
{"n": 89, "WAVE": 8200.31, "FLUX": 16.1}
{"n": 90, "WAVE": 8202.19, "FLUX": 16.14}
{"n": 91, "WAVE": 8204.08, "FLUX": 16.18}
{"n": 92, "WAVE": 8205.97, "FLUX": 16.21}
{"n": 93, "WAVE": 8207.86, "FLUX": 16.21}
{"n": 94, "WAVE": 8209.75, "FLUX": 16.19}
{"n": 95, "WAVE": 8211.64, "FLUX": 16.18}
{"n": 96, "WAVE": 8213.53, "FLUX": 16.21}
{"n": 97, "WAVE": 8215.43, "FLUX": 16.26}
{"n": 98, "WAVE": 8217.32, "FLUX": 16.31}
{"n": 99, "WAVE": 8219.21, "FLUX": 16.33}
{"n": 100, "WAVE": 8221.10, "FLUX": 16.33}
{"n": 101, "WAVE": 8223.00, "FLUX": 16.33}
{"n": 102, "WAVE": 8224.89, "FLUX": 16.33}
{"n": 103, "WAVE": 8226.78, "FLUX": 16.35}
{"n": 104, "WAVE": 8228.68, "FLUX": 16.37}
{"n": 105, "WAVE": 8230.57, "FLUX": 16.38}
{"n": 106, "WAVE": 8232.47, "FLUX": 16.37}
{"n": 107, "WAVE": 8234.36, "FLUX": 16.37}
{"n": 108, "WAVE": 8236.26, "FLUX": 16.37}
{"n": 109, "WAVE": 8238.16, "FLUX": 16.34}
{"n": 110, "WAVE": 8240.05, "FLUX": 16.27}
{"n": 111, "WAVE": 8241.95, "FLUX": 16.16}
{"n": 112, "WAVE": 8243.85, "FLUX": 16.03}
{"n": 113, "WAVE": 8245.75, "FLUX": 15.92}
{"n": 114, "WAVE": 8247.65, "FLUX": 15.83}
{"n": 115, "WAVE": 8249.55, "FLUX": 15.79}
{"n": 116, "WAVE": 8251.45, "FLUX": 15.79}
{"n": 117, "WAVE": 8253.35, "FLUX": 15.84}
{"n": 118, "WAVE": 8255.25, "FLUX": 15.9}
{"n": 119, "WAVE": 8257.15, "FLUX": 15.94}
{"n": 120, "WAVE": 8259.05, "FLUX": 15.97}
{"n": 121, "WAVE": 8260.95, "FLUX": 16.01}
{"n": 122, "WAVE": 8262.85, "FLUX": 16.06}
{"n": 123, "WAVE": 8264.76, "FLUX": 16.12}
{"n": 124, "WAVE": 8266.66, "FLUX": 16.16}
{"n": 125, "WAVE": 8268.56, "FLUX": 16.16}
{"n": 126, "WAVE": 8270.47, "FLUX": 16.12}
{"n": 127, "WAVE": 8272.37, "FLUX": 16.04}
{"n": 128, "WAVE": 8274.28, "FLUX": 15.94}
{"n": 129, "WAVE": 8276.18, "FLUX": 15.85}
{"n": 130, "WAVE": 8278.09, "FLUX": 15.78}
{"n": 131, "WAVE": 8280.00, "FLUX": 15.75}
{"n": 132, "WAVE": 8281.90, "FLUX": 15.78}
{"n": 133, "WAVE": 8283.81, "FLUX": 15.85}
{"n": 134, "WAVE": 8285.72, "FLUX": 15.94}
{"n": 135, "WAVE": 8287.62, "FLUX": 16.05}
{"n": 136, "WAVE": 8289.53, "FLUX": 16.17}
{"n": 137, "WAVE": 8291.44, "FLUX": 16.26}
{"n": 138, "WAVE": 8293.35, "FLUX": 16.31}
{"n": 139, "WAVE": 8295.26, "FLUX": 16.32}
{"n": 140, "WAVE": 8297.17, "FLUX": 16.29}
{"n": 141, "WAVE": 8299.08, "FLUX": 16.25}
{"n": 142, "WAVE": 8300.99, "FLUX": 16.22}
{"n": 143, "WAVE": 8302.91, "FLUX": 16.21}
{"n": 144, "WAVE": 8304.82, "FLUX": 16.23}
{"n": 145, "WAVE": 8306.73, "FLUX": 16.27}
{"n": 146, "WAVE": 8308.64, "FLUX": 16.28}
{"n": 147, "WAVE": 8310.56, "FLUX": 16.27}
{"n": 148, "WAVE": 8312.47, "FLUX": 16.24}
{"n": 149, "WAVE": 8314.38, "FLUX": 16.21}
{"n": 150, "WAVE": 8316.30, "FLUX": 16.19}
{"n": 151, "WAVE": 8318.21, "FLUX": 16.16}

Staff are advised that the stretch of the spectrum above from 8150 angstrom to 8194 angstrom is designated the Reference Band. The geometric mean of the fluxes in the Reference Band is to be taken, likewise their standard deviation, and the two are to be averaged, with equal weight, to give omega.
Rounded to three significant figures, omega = 8.12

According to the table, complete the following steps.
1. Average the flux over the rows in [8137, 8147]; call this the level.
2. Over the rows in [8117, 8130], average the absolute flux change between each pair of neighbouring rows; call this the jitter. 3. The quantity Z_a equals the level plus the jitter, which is 15.80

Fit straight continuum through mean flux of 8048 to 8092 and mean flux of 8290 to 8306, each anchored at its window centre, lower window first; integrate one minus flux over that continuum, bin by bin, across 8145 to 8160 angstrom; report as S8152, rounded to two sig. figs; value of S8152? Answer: -0.20 angstrom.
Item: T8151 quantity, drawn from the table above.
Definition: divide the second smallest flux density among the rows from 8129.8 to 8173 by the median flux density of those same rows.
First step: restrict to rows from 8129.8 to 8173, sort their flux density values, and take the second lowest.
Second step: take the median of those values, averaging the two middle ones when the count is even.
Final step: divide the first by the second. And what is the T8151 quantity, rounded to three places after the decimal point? 0.984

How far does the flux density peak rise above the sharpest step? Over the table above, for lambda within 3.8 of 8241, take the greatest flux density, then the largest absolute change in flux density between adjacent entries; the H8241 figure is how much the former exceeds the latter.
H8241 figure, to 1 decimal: 16.2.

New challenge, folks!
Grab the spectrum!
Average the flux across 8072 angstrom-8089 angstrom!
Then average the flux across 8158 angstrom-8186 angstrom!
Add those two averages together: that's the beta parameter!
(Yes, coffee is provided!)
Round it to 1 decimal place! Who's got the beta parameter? 31.9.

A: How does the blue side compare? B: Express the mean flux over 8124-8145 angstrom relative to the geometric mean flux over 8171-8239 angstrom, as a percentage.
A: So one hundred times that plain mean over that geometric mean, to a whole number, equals 98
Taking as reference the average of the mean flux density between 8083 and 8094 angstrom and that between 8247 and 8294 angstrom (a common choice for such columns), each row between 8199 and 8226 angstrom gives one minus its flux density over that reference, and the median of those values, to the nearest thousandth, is -0.024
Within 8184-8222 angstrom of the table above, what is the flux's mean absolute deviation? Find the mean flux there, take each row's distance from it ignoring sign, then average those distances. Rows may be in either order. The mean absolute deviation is 0.09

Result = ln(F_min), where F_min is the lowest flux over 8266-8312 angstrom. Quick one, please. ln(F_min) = 2.757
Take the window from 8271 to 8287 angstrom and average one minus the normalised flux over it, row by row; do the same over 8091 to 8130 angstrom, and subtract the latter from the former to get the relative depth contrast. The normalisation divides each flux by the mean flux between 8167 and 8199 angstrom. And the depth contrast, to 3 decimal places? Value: 0.002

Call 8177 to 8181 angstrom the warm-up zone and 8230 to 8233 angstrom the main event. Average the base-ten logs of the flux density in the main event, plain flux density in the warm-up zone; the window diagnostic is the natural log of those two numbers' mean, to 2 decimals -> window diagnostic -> 2.16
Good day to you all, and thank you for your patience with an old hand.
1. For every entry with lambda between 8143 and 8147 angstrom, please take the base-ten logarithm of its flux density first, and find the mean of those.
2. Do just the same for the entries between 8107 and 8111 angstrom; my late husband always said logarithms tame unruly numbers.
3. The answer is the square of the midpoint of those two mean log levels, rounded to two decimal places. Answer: 1.45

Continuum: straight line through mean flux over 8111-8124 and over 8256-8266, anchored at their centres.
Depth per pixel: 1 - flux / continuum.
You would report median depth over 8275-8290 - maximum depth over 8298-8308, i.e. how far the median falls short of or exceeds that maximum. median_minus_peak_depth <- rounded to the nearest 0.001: 0.022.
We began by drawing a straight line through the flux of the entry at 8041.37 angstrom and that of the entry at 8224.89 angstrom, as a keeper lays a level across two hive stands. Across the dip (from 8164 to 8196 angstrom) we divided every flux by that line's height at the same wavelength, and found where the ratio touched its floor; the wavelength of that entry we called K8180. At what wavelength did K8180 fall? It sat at 8170.15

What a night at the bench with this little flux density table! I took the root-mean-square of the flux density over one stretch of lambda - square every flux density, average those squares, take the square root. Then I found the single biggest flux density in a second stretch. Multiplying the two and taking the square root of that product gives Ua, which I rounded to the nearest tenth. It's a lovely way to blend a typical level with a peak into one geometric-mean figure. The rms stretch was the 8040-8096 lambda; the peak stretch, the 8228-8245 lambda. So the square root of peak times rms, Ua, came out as 16.1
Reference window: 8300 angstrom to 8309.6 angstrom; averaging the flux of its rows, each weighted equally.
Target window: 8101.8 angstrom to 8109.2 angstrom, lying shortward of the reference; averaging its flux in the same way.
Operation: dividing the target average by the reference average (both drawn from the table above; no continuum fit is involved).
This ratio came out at 0.98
